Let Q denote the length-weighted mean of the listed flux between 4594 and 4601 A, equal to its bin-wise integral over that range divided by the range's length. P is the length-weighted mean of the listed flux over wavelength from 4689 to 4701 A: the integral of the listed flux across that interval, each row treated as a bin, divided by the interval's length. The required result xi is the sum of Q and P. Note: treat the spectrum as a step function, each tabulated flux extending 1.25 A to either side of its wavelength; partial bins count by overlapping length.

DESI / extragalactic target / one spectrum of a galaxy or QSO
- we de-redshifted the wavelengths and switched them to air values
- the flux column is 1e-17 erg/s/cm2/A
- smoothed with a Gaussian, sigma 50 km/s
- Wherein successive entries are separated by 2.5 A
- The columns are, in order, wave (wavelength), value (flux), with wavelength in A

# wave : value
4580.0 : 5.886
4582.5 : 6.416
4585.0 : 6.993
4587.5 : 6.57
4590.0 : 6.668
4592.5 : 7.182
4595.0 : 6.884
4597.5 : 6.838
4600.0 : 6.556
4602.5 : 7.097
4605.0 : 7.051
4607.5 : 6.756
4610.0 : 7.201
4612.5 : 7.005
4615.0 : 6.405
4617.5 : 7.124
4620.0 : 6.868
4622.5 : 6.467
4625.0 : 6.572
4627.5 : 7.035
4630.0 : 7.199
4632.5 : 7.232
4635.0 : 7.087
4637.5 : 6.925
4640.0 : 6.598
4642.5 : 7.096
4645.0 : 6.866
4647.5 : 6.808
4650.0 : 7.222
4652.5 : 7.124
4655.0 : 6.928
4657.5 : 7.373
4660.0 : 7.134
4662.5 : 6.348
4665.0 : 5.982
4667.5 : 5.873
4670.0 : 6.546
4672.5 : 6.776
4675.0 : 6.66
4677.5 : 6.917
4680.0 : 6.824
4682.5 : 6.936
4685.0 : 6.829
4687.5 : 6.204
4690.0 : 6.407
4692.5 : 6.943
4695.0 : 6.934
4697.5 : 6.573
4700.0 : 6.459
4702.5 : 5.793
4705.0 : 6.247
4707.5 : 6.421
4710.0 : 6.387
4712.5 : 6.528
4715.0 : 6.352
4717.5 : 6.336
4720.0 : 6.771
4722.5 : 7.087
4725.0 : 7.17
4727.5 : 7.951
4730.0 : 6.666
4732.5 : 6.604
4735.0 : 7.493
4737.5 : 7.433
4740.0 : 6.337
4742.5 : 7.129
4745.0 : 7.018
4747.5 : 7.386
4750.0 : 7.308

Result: 13.4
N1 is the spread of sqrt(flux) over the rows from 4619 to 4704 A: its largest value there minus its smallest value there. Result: 0.31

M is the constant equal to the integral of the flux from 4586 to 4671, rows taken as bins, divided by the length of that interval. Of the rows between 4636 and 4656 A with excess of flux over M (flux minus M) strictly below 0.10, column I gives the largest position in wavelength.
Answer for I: 4655.0 A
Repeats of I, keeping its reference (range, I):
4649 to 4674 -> 4672.5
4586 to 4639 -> 4637.5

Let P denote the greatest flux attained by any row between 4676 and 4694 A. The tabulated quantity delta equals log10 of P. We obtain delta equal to 0.842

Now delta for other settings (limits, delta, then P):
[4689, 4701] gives 0.842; 6.943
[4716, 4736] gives 0.900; 7.951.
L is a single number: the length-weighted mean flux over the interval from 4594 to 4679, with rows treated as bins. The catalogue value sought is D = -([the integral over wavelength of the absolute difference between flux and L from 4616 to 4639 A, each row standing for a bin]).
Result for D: -6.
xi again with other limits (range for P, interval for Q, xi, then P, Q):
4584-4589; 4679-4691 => 13.4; 6.77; 6.64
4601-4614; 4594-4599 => 13.8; 7.00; 6.84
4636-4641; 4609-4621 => 13.7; 6.79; 6.92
